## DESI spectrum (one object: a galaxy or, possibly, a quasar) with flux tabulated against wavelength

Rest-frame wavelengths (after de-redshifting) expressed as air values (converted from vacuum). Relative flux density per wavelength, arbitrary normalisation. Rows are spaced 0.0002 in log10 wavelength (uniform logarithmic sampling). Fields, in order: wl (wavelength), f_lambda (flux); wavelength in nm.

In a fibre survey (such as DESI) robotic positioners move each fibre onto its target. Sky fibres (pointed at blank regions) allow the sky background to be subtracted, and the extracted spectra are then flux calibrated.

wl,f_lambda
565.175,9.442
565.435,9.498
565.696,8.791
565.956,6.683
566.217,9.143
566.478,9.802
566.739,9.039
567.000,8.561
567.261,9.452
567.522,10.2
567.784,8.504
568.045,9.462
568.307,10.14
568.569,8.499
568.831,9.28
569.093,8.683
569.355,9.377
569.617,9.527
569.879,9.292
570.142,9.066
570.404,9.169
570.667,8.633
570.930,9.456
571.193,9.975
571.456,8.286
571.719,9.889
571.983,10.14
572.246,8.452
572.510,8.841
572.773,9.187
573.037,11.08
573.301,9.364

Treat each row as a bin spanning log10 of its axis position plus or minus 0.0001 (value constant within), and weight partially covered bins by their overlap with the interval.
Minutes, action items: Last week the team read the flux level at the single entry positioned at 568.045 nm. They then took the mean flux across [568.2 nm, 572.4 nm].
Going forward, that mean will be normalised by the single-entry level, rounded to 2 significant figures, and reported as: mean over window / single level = 0.98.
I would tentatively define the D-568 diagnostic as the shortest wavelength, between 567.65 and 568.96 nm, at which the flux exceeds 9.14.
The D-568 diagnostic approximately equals 568.045 nm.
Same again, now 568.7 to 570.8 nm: 568.831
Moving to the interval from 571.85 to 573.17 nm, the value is 571.983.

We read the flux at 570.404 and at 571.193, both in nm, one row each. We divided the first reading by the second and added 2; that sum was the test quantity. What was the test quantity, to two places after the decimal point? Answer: 2.92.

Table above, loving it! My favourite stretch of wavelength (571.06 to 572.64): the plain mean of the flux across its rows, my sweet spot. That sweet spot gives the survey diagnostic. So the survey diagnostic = 9.26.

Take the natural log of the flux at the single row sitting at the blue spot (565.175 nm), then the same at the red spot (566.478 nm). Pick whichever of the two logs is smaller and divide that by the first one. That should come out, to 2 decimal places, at 1.00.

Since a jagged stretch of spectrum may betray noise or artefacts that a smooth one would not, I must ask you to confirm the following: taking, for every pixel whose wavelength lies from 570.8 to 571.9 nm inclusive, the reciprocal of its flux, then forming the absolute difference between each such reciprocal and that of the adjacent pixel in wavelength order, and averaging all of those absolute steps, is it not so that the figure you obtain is 0.015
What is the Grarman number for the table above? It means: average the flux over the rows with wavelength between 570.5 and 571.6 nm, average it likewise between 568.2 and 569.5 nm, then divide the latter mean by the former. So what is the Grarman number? 1.01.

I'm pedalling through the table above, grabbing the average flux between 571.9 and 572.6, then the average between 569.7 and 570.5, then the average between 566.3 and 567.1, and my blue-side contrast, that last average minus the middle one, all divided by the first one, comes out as -0.005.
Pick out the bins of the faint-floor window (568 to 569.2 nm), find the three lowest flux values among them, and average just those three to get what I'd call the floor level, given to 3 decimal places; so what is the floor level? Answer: 8.821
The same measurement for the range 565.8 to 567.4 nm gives 8.094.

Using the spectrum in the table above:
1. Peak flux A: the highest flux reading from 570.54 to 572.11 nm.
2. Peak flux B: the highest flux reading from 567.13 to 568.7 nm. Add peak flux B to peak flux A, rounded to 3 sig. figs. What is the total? 20.3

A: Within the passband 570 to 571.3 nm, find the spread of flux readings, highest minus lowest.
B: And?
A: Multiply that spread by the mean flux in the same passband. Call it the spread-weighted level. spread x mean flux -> 12.4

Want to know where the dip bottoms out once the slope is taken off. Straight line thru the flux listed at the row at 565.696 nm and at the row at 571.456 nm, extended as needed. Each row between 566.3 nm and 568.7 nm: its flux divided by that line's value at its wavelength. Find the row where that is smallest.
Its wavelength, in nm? 567.000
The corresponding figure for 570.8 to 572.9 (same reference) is 571.456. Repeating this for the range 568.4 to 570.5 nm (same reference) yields 568.569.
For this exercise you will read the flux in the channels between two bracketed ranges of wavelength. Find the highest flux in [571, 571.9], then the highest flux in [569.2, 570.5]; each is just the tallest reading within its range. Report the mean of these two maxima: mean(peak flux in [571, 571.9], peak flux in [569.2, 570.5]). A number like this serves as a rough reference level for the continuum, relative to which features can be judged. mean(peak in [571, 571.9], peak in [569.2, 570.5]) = 9.75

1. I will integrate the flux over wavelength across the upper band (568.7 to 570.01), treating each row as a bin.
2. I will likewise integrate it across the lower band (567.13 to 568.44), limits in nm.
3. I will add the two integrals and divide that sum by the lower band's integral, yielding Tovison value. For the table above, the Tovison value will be 1.97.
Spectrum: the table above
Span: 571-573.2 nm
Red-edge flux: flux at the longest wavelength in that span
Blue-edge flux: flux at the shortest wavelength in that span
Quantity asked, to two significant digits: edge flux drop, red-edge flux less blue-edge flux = 1.1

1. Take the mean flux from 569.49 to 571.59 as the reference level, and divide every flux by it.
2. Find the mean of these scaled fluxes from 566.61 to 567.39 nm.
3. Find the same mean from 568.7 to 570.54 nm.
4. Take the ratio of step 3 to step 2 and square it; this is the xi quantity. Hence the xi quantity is 1.04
